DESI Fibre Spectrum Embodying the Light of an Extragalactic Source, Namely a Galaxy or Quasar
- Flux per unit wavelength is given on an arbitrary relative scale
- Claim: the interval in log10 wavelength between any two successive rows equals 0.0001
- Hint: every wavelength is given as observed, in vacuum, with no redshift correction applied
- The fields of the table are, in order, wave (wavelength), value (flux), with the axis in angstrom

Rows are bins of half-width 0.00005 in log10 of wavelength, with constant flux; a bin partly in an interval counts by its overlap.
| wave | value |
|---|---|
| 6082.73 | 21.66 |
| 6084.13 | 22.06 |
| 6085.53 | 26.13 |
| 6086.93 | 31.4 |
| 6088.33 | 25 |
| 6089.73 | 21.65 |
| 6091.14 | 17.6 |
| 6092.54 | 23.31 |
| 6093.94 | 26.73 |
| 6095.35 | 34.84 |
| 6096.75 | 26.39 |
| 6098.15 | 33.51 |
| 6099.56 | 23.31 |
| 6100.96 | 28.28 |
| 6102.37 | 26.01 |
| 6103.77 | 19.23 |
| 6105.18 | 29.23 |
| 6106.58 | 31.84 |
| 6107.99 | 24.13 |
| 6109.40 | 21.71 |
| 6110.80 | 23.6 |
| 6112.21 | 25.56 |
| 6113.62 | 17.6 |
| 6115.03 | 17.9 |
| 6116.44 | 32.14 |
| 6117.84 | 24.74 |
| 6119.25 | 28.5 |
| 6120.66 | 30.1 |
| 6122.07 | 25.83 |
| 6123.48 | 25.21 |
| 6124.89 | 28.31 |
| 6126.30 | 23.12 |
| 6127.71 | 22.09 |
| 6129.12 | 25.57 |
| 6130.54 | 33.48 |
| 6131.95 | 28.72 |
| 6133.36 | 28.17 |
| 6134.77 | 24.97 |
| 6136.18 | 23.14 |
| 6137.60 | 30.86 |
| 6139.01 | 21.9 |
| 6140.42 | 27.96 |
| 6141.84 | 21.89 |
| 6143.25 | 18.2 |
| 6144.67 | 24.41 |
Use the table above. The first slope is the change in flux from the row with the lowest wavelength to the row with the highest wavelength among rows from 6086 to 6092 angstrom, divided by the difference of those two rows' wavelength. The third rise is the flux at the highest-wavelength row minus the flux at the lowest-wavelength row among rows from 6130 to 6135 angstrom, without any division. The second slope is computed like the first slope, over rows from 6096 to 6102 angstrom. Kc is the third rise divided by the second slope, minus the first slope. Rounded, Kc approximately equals -16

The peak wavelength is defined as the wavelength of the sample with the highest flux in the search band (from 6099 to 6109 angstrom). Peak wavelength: 6106.58 angstrom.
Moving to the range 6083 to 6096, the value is 6095.35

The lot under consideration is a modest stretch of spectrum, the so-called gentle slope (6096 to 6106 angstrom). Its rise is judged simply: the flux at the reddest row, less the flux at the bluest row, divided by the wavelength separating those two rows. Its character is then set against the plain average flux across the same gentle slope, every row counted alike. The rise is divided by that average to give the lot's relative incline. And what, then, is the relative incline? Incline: 0.013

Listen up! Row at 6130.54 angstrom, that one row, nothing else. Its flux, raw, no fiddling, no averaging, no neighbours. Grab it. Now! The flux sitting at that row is 33.48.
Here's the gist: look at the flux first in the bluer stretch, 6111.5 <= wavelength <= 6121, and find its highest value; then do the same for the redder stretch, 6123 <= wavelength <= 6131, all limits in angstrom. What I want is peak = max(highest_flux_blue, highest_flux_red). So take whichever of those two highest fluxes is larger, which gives 33.5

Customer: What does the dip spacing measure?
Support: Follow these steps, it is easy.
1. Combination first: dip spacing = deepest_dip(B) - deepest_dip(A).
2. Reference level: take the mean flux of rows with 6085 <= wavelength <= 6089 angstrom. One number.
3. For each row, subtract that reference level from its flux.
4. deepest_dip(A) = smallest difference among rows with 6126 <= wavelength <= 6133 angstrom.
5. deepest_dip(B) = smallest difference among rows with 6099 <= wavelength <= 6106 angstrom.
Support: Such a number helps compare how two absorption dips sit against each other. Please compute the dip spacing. -2.9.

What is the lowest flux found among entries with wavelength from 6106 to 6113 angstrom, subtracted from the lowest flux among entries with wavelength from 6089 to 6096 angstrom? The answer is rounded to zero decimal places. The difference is -4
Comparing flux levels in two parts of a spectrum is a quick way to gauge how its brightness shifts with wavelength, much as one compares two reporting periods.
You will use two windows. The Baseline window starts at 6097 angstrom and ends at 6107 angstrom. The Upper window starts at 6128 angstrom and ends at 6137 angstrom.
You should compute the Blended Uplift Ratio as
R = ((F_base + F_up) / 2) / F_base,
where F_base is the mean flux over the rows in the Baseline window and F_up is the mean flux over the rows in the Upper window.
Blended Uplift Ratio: 1.00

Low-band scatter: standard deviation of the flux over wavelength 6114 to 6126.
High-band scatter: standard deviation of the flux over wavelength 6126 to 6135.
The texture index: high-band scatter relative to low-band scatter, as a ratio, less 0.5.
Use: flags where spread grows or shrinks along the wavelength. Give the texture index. 0.4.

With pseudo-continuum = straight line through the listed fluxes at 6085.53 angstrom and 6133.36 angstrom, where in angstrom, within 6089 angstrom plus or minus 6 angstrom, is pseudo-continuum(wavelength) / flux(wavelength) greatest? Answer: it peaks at 6091.14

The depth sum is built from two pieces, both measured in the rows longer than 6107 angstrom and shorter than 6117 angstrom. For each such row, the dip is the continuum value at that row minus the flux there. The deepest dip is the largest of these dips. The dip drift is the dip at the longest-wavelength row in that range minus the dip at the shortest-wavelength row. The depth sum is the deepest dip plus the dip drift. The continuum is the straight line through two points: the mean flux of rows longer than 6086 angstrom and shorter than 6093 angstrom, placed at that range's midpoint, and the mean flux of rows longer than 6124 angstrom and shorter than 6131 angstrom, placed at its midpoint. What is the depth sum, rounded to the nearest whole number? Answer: 0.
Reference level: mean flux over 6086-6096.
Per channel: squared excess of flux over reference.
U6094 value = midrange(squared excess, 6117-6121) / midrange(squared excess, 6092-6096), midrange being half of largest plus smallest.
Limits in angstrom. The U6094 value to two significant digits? 0.24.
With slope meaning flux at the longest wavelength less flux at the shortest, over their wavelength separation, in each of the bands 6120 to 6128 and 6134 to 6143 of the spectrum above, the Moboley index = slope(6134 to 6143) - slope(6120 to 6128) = 0.7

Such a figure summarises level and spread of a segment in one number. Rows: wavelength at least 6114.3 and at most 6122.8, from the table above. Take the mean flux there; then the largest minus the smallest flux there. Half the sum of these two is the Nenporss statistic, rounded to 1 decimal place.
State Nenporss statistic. 20.4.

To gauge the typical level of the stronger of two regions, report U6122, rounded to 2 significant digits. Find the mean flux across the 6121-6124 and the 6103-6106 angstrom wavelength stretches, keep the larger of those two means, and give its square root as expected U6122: 5.1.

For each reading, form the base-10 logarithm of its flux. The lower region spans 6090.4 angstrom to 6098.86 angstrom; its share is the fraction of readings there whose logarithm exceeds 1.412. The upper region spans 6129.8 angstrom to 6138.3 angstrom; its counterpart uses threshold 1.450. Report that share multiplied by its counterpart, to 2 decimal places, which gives 0.33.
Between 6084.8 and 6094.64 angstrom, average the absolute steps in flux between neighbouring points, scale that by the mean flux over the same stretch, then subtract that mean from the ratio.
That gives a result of -24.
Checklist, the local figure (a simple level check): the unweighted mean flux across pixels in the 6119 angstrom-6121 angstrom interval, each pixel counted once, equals 29.3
